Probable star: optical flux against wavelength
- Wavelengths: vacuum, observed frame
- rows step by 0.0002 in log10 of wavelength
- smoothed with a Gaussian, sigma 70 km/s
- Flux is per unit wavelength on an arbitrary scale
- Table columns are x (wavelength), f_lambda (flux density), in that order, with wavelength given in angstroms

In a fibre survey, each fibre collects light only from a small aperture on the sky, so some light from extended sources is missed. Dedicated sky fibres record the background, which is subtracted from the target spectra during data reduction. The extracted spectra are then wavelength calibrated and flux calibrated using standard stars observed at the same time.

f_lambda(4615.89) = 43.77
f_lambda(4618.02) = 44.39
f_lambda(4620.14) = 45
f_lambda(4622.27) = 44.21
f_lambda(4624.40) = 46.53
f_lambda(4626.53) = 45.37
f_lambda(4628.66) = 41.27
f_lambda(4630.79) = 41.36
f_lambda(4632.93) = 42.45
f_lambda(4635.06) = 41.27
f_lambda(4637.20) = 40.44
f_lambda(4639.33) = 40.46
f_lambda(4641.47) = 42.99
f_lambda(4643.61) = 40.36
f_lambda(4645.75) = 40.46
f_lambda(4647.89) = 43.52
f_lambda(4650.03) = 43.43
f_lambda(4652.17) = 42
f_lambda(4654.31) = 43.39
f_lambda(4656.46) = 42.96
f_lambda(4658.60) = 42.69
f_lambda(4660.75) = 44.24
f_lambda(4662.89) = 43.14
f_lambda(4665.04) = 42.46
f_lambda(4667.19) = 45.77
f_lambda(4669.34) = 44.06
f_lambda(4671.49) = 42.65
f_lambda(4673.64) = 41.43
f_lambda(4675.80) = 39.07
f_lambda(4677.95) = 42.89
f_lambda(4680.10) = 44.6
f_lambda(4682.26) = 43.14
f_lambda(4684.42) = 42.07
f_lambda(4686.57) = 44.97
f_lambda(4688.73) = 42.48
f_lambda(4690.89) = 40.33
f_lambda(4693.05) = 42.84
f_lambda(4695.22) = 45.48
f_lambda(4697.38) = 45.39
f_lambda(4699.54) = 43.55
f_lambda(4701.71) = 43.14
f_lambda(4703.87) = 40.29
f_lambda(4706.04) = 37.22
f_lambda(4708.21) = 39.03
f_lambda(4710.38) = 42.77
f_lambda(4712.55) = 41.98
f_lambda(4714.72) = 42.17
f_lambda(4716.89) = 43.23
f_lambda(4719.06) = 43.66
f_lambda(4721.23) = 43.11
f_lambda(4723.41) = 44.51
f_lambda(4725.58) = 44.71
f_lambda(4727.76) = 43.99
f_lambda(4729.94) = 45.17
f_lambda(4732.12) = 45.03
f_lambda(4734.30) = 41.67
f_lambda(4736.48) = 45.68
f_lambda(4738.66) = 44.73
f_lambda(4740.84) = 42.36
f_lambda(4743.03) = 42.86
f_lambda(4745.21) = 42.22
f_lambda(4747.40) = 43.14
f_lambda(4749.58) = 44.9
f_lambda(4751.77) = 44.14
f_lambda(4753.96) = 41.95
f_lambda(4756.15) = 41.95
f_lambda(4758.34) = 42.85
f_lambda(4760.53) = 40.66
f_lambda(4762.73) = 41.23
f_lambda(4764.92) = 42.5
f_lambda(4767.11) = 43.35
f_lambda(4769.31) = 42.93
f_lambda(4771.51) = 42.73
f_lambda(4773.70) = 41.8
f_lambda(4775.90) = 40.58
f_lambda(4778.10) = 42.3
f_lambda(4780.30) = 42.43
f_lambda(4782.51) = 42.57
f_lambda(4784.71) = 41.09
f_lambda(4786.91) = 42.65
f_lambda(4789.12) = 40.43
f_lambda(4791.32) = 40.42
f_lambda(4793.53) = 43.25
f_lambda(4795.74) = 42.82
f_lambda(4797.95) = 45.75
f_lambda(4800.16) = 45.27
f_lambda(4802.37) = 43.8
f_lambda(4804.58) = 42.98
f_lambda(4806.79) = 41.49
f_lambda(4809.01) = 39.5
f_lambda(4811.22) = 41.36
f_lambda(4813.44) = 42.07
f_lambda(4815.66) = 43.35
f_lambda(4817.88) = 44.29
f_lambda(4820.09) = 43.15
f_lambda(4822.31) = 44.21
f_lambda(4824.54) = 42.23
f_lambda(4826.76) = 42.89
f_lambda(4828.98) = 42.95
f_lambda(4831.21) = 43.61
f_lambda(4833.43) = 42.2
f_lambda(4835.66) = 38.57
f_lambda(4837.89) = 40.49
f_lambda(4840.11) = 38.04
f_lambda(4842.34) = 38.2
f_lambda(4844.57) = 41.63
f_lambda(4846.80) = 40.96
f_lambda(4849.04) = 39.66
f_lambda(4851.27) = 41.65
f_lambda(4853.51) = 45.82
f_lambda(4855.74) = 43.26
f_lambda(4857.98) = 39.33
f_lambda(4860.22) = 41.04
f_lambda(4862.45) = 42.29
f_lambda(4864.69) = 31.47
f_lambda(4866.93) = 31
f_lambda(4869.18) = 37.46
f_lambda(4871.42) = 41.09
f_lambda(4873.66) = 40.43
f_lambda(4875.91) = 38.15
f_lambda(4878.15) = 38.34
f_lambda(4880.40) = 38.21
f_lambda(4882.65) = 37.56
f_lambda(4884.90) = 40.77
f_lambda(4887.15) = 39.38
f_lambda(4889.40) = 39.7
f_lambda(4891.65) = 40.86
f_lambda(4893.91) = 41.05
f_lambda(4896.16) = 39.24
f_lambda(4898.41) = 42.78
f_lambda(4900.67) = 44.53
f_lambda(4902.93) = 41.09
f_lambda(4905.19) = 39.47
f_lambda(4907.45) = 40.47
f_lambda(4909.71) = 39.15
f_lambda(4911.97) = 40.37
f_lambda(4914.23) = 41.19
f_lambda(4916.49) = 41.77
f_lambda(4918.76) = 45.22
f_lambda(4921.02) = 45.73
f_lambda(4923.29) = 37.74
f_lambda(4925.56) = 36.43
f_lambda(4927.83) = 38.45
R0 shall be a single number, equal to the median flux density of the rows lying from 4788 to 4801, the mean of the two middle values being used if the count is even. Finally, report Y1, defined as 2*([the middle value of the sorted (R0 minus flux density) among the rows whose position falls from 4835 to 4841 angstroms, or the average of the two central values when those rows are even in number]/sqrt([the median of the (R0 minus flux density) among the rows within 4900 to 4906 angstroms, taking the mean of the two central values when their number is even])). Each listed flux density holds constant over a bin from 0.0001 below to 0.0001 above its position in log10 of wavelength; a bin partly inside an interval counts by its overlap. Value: 6.4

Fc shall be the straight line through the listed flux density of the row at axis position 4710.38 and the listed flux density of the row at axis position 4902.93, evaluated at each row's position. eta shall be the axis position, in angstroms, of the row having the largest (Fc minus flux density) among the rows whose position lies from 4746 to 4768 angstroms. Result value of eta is 4760.53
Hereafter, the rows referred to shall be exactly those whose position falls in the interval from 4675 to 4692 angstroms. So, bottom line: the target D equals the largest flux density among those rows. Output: 44.97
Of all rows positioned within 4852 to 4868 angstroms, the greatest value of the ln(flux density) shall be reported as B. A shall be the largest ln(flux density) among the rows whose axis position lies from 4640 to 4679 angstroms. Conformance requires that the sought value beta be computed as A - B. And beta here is -0.001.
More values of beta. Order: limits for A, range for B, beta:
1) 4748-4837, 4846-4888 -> -0.002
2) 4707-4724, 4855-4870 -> 0.028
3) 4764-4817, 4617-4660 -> -0.017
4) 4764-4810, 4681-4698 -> 0.006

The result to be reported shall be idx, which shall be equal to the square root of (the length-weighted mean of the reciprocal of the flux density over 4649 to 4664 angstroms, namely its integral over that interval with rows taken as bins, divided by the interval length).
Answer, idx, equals 0.152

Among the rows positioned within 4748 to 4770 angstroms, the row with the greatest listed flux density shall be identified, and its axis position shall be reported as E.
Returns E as 4749.58 angstroms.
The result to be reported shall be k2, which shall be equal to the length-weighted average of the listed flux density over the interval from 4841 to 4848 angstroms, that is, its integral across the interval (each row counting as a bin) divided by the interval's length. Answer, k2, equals 40.2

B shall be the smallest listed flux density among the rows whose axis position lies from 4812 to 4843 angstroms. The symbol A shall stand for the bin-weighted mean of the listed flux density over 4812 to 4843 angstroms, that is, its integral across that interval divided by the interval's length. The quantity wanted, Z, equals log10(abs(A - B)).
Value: 0.59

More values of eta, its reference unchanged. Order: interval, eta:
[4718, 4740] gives 4734.30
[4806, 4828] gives 4809.01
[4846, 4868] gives 4866.93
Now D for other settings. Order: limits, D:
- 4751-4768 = 44.14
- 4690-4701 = 45.48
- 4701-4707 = 43.14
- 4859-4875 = 42.29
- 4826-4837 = 43.61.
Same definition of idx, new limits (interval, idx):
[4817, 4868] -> 0.157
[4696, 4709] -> 0.155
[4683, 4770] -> 0.153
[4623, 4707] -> 0.153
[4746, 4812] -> 0.154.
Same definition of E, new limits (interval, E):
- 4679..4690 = 4686.57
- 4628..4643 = 4641.47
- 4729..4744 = 4736.48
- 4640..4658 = 4647.89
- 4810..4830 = 4817.88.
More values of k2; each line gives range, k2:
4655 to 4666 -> 43.1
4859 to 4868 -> 36.5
